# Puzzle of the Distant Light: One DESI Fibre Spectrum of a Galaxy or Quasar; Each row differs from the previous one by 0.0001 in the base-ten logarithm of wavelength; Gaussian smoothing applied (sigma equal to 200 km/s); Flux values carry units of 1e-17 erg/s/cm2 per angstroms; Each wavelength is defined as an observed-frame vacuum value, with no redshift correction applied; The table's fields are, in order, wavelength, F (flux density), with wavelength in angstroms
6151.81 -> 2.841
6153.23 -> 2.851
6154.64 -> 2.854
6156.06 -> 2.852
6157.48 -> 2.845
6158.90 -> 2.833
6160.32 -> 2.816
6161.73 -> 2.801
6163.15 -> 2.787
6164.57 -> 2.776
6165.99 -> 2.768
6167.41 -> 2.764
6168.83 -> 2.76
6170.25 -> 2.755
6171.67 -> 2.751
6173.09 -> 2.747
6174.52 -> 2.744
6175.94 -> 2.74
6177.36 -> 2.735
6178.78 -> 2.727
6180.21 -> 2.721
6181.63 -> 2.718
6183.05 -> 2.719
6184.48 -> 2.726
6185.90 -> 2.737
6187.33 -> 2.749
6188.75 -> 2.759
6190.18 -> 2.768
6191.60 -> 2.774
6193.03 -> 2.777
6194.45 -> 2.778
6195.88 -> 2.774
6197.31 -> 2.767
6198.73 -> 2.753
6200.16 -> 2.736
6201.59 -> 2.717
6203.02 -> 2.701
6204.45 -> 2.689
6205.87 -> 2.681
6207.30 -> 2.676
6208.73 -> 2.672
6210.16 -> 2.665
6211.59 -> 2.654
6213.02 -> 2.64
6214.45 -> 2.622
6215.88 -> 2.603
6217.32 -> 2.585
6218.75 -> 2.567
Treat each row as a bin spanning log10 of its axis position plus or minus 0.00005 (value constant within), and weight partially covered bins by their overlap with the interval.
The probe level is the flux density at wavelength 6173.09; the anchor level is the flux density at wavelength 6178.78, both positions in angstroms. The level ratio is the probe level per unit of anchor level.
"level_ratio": 1.007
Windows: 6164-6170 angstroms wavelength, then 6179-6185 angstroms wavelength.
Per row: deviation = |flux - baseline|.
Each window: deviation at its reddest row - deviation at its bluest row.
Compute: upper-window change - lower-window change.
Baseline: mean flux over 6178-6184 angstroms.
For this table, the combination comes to 0.021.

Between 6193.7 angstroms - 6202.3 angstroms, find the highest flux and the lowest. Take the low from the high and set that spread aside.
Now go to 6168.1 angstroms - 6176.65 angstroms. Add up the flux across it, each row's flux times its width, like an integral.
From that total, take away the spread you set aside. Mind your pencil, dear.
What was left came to 23.4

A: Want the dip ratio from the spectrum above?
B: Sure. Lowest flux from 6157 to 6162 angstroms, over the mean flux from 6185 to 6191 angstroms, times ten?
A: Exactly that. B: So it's 10.2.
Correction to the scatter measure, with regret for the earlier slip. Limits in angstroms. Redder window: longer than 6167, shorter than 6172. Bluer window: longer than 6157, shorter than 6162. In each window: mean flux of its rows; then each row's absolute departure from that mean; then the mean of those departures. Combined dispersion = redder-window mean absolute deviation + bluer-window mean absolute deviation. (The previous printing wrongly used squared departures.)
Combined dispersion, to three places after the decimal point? 0.020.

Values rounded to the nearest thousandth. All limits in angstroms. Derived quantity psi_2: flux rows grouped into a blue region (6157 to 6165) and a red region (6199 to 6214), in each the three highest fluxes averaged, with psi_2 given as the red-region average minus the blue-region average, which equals -0.113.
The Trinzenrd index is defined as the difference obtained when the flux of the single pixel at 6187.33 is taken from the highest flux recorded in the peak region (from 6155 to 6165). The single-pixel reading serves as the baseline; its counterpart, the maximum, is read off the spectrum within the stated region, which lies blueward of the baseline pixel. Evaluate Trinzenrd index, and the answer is 0.10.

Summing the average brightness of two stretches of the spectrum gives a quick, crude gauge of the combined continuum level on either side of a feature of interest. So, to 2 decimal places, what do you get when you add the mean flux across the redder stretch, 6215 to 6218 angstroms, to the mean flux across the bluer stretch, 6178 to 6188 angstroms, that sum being 5.32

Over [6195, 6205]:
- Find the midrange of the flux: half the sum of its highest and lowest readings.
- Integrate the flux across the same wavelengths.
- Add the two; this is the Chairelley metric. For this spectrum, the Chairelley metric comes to 30.1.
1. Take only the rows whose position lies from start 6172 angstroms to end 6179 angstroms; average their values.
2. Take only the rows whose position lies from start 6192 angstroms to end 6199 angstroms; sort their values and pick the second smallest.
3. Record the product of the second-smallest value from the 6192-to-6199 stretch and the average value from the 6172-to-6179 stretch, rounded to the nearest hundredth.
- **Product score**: 7.58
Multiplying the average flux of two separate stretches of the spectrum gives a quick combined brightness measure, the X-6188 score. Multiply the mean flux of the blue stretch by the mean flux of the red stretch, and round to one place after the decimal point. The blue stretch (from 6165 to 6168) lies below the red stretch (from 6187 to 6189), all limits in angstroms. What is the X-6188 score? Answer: 7.6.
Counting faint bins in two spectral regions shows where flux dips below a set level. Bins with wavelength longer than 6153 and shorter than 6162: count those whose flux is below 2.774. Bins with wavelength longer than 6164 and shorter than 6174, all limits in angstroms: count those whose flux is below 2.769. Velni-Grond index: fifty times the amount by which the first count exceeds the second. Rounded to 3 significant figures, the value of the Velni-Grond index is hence -300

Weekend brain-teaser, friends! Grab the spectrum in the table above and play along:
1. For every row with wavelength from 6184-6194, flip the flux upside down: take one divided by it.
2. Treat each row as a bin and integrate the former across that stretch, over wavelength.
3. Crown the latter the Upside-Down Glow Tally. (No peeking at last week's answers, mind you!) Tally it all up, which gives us 3.6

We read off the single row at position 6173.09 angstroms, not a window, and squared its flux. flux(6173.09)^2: 7.55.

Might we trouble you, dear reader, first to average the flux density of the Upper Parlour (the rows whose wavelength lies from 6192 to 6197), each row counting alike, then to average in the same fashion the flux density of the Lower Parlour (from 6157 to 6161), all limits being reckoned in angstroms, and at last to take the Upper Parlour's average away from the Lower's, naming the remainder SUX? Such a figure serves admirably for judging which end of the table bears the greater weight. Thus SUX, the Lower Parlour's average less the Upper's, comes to 0.055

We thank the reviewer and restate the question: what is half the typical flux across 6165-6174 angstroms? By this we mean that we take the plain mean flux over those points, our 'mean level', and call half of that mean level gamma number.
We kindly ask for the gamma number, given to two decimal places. 1.38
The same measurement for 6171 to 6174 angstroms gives 1.37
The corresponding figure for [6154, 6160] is 1.42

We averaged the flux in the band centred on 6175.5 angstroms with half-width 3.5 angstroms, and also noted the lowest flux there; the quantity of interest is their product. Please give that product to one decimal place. 7.5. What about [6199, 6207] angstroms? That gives 7.3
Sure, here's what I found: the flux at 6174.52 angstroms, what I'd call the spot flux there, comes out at 2.744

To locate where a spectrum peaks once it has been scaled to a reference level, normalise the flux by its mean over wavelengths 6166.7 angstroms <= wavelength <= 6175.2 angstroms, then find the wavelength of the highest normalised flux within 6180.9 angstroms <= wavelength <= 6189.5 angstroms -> 6188.75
